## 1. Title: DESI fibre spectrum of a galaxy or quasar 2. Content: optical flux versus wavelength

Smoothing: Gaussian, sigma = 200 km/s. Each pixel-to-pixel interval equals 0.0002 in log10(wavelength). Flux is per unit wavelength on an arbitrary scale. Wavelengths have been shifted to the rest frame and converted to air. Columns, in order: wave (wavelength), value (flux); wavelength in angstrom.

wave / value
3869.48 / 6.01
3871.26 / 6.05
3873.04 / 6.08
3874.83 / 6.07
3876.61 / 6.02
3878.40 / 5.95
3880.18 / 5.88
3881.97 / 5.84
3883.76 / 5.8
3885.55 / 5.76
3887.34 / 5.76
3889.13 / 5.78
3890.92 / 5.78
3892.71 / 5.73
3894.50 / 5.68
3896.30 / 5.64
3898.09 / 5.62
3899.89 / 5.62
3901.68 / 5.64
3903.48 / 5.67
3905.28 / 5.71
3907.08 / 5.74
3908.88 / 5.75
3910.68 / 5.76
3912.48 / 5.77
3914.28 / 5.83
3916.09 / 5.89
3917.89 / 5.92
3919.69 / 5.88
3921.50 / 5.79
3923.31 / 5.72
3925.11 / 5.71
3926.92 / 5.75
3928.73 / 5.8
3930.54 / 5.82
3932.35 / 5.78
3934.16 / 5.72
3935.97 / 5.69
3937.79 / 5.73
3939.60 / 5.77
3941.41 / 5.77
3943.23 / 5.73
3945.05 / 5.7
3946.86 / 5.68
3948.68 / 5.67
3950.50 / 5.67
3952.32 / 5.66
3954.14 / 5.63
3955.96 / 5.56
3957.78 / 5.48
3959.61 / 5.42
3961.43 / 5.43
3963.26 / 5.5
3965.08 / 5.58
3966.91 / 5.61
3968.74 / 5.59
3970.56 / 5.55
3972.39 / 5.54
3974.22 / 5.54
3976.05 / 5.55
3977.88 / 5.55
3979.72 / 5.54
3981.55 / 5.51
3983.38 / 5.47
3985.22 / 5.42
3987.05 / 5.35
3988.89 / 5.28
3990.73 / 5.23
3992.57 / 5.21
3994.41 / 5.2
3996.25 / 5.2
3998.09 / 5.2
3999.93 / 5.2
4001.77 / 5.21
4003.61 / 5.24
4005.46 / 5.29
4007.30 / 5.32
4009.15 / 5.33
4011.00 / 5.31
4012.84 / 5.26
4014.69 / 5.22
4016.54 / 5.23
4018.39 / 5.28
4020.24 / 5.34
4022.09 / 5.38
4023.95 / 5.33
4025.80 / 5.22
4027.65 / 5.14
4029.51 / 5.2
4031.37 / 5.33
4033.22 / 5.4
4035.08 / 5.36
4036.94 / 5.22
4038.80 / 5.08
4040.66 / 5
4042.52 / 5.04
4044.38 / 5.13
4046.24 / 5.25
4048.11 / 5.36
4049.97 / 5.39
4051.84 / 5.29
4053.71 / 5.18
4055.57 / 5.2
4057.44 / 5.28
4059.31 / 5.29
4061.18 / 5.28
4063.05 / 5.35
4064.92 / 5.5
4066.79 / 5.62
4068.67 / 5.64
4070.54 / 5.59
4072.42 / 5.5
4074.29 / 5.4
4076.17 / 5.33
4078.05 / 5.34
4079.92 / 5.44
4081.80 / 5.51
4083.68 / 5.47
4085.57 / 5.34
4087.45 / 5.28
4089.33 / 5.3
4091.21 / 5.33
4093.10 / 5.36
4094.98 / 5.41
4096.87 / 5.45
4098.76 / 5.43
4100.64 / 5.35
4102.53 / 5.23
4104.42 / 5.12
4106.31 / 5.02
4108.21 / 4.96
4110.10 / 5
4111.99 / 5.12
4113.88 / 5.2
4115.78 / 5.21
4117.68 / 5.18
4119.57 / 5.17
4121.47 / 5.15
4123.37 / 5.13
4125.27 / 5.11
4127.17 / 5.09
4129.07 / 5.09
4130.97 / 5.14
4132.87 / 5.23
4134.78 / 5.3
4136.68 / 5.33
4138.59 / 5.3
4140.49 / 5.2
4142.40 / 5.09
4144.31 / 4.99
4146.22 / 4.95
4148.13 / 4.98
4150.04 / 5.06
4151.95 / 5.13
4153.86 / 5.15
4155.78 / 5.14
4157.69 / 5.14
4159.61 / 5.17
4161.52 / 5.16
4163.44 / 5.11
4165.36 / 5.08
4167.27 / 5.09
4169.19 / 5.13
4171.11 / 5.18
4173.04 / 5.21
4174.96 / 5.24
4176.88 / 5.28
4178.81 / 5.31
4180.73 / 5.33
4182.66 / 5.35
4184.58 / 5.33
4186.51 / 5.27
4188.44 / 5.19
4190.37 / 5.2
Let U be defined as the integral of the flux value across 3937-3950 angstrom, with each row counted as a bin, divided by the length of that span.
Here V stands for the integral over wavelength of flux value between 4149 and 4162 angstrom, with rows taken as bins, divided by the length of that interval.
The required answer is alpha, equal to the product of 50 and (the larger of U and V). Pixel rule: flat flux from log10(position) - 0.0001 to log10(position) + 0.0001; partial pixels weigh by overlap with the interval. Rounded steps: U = 5.7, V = 5.14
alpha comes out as 286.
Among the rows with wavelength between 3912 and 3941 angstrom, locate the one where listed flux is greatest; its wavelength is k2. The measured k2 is 3917.89 angstrom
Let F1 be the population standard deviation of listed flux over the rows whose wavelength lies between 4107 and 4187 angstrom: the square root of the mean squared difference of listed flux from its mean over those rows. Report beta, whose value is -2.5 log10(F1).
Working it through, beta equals 2.5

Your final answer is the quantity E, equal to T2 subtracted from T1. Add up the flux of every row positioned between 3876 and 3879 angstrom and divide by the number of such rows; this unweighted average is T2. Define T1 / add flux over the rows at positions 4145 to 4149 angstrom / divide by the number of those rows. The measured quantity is -1.0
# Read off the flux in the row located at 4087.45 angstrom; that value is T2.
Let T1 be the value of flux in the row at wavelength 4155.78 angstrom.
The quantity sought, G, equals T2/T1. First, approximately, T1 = 5.14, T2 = 5.28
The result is 1.03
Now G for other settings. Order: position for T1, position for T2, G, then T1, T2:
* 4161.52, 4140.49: 1.01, 5.16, 5.2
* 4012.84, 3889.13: 1.10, 5.26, 5.78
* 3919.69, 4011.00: 0.90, 5.88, 5.31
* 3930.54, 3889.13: 0.99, 5.82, 5.78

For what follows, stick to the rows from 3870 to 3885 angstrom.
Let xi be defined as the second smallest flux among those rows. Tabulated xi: 5.84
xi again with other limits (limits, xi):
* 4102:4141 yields 5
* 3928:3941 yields 5.72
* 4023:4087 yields 5.04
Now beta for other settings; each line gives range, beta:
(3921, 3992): 2.1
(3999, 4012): 3.3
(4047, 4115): 2.0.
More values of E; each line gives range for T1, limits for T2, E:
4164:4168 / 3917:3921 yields -0.8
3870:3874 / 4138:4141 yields 0.8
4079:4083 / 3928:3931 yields -0.3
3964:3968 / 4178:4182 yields 0.3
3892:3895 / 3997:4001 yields 0.5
